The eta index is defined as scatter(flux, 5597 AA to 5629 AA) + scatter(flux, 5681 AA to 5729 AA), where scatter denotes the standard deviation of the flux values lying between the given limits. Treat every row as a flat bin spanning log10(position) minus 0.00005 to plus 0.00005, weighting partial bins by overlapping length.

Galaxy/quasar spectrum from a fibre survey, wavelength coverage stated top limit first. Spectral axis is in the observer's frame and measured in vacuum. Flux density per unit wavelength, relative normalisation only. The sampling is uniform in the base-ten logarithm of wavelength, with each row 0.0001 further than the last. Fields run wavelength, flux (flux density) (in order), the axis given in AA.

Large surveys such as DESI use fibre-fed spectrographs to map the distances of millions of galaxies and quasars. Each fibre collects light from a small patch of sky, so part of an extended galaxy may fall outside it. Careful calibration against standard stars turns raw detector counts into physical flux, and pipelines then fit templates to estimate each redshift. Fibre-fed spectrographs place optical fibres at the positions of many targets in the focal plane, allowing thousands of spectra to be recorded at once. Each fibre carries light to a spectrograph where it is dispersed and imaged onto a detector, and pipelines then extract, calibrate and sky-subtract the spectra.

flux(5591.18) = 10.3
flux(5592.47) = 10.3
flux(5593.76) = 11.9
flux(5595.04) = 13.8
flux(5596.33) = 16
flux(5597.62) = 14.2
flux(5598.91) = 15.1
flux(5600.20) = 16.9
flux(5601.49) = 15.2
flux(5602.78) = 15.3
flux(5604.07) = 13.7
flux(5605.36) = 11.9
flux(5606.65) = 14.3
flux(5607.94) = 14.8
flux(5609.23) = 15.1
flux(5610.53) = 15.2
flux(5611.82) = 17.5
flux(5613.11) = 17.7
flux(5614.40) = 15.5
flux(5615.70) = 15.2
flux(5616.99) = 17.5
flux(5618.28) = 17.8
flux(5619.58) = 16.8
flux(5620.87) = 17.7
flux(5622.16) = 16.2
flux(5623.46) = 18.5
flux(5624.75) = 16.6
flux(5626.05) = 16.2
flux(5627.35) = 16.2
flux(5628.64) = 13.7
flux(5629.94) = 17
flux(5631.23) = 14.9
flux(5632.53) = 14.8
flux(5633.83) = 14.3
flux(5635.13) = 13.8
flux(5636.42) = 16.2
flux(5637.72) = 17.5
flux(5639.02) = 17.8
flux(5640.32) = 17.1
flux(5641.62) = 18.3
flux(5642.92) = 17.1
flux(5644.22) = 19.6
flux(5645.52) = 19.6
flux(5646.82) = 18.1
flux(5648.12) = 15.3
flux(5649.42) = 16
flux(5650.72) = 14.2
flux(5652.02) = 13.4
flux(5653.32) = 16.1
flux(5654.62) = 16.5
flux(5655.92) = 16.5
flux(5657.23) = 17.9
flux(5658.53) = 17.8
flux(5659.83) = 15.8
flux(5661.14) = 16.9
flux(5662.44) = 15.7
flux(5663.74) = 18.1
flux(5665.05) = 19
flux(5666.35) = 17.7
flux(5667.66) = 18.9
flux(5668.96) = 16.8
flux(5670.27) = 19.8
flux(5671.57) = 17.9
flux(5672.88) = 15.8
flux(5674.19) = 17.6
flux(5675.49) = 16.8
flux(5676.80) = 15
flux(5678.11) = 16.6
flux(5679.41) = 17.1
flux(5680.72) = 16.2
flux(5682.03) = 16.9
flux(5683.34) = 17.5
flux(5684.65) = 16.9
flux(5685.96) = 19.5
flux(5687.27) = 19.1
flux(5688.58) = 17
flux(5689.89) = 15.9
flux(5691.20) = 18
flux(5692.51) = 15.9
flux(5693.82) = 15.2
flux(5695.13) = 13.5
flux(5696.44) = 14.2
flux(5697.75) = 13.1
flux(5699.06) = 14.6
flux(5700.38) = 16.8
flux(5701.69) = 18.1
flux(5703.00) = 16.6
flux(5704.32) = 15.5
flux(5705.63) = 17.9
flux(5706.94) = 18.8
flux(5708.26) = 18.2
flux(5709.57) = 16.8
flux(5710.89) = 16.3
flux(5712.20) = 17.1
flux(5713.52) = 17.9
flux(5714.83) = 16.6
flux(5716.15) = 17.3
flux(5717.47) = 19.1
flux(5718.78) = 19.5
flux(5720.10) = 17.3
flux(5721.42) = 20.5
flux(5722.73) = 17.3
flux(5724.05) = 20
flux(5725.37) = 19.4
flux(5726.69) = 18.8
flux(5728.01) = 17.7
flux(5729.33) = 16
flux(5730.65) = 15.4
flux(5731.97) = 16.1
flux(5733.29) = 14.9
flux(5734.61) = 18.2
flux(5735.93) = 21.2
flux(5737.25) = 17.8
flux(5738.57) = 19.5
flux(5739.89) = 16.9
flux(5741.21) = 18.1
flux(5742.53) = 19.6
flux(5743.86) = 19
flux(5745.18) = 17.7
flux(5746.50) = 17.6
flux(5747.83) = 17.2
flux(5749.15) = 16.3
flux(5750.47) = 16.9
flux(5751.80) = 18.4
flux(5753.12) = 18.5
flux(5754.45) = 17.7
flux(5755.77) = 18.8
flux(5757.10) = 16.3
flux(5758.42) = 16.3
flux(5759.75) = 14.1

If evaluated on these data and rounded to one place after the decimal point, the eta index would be 3.3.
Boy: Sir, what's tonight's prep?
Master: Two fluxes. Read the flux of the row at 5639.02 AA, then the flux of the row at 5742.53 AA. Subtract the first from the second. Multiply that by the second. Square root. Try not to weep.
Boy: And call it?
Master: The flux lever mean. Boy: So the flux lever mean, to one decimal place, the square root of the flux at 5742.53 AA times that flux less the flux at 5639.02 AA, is 5.9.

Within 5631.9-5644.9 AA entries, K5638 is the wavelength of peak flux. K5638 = 5644.22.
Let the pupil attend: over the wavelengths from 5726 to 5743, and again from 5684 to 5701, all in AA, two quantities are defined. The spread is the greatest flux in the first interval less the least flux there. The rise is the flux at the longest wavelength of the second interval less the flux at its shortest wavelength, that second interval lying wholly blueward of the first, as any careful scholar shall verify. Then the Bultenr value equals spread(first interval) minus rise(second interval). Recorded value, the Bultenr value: 6.4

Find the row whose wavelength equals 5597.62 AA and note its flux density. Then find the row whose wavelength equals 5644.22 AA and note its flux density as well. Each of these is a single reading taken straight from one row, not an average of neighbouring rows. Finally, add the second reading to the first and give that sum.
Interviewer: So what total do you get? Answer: 33.8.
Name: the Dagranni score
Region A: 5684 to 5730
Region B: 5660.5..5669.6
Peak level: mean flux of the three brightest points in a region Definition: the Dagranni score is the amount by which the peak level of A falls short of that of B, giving -1.3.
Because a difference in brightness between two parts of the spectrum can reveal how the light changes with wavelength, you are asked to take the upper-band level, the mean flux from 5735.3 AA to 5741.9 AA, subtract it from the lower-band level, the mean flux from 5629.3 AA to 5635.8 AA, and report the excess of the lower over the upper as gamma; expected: -3.7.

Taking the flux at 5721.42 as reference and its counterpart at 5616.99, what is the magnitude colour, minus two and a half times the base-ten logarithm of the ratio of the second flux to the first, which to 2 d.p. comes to 0.17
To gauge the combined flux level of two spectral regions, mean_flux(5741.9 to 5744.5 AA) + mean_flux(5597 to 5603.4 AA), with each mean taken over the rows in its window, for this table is 34.6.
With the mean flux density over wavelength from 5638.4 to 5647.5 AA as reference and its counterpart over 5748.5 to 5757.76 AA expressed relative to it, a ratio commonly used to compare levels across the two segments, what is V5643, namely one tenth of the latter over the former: 0.096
